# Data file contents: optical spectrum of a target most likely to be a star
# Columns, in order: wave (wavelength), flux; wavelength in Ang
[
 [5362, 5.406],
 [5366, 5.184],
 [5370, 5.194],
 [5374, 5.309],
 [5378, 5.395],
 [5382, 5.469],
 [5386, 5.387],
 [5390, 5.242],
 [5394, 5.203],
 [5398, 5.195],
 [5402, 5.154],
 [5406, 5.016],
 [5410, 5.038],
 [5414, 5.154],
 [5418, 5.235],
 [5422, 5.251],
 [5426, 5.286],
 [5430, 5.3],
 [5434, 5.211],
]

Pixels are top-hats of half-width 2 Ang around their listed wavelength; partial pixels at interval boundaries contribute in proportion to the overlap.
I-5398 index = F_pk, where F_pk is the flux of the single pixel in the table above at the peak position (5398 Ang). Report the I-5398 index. 5.195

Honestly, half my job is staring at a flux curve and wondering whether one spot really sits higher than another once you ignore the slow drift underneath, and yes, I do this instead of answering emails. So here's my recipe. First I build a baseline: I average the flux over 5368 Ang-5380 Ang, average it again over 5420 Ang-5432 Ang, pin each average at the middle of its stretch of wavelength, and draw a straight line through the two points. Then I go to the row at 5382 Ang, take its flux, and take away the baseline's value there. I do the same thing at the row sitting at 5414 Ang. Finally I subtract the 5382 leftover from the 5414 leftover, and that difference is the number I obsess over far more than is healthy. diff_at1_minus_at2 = -0.30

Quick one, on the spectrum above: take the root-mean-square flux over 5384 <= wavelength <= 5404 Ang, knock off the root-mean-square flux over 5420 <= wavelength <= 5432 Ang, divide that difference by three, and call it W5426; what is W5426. -0.014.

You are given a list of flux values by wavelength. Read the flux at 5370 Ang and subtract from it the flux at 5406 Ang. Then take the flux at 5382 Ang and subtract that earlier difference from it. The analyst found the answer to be 5.29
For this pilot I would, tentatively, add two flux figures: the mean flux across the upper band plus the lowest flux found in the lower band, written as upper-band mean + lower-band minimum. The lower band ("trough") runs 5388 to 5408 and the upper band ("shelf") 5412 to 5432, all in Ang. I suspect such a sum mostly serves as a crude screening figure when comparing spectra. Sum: 10.26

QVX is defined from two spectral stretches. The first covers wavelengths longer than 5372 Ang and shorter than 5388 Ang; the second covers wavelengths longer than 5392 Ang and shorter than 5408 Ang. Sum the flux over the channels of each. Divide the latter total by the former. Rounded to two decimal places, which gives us 0.95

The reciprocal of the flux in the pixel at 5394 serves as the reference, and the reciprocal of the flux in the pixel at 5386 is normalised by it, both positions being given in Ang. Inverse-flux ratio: 0.97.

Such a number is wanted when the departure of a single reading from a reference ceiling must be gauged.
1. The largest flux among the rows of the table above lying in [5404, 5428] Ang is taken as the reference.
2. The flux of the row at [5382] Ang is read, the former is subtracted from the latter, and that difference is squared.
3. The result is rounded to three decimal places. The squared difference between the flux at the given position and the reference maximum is 0.033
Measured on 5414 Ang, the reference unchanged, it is 0.017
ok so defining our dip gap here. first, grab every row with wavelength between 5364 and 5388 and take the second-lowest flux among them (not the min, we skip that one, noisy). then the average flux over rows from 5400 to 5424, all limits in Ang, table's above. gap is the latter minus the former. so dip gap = -0.05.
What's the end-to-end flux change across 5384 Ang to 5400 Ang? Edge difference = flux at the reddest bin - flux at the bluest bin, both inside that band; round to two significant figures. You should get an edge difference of -0.19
